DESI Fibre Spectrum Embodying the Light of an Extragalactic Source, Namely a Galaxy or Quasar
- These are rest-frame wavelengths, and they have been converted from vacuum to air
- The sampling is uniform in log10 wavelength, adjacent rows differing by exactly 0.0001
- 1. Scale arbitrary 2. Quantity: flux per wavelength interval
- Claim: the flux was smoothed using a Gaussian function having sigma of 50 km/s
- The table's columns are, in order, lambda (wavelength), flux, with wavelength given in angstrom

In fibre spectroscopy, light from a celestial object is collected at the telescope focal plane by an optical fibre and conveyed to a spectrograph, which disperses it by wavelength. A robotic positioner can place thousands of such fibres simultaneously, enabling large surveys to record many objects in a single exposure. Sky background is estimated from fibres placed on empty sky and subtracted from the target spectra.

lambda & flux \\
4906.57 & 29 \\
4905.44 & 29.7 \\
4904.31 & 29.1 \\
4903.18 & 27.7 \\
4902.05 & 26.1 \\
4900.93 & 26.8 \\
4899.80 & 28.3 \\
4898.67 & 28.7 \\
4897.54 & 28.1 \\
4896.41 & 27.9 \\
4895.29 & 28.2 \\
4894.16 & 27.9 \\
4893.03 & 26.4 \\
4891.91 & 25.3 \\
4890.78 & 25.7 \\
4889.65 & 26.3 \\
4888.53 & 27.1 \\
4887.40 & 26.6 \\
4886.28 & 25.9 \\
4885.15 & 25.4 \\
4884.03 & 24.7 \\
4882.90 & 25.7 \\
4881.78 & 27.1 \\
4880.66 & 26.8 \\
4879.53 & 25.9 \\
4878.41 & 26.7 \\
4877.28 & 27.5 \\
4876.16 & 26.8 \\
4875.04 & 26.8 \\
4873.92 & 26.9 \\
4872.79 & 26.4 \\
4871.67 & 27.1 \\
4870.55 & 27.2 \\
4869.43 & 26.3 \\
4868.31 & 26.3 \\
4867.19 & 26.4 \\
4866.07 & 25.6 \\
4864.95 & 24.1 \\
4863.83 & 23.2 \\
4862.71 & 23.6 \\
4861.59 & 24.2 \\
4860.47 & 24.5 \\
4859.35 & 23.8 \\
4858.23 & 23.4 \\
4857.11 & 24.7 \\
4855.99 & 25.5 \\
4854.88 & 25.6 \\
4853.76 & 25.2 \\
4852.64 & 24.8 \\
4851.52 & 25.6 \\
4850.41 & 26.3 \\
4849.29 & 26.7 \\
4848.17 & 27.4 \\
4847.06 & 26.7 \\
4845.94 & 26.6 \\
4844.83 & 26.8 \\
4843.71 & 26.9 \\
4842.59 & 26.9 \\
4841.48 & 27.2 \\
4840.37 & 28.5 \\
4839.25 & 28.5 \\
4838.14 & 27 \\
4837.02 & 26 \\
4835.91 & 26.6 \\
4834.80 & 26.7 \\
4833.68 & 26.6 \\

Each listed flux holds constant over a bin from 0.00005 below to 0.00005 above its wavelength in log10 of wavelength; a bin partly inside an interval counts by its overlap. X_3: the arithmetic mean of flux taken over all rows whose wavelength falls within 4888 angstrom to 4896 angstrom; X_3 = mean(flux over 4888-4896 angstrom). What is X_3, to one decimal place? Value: 26.7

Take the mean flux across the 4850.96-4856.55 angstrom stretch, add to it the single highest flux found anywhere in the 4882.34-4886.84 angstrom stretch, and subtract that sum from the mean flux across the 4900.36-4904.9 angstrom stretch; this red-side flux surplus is -23.8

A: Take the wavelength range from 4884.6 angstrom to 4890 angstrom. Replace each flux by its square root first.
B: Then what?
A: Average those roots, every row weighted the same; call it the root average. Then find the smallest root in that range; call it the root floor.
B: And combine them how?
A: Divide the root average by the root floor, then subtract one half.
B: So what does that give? 0.517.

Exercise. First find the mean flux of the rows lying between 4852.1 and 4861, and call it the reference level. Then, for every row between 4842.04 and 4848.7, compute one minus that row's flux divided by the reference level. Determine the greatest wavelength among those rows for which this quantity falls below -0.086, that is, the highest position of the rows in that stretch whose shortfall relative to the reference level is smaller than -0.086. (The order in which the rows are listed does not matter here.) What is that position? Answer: 4848.17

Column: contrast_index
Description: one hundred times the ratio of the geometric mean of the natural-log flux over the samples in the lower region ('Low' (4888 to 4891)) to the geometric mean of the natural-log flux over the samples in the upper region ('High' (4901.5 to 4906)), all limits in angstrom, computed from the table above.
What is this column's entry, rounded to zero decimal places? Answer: 98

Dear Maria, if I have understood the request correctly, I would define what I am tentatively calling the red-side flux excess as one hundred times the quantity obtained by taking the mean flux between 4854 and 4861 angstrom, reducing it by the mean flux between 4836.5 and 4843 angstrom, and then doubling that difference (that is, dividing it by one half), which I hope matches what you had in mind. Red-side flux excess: -553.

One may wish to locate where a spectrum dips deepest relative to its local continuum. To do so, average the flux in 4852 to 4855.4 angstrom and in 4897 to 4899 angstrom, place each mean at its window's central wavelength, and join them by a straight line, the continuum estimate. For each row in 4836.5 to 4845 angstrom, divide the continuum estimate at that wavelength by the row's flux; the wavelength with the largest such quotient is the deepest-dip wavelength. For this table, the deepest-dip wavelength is 4837.02 angstrom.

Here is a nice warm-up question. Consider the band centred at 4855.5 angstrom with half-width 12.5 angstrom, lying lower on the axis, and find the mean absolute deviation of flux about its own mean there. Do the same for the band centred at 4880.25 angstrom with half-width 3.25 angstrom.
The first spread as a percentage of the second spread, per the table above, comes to 200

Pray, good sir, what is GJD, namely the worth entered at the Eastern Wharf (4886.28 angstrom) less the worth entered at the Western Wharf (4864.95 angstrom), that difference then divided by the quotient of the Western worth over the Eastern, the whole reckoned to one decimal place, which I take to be 1.9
